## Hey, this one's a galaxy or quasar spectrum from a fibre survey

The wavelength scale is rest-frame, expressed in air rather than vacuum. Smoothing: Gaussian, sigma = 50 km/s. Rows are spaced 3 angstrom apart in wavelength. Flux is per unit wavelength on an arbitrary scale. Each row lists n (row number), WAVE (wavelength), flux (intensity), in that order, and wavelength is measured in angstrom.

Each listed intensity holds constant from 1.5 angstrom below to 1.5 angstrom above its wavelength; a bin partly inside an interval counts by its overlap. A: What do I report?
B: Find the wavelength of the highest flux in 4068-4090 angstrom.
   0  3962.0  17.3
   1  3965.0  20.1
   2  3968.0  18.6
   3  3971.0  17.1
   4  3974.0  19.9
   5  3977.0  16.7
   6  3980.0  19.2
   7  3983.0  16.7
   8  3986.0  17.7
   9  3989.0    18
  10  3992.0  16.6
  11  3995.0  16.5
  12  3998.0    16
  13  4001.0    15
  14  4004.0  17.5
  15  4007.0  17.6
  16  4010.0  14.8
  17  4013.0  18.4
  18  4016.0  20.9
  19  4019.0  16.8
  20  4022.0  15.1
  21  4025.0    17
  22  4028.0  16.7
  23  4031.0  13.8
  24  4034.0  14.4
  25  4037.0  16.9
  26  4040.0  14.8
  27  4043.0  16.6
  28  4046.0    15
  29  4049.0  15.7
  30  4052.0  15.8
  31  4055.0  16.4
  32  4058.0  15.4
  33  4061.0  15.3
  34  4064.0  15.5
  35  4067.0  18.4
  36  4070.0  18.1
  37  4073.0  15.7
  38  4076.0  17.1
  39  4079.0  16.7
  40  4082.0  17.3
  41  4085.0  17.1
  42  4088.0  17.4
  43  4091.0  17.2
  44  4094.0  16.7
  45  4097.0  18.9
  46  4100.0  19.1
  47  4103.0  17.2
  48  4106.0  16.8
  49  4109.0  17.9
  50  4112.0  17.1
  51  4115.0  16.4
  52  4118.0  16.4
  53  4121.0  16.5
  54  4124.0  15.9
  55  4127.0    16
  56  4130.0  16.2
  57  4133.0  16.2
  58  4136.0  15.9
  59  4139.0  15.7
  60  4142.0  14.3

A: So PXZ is 4070.0 angstrom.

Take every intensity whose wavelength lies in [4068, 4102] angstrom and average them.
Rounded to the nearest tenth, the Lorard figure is 17.4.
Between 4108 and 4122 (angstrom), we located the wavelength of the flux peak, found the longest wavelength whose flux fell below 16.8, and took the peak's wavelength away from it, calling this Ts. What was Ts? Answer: 12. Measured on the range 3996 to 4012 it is 3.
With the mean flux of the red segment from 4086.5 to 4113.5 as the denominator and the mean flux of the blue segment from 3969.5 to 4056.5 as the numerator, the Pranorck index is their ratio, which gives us 0.95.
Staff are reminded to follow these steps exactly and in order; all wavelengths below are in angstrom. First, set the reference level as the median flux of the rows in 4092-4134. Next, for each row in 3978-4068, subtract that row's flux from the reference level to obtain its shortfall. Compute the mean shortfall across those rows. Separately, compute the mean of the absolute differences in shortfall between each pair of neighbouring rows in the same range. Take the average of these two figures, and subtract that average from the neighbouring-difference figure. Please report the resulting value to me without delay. 0.7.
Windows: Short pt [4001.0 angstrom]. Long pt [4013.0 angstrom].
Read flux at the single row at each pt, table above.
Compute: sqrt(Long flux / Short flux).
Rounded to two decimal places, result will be 1.11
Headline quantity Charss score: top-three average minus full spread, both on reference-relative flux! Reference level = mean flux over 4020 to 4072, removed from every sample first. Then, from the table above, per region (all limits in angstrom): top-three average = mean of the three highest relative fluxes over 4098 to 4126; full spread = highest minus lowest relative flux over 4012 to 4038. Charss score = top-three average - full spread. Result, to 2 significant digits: -5.0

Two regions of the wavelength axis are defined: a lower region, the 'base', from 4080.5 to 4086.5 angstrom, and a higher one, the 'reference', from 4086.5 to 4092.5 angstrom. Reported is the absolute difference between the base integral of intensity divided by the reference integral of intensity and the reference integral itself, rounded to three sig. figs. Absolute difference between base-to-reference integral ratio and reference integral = 103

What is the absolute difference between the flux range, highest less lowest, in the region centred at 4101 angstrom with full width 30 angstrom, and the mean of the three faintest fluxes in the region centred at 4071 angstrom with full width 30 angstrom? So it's 12.7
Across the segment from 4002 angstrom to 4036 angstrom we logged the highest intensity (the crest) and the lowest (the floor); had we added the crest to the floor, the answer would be 34.70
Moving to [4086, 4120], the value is 35.50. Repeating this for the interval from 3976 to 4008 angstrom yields 34.20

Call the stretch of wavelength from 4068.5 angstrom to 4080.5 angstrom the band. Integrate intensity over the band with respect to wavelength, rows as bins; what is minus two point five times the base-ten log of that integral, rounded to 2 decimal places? -5.77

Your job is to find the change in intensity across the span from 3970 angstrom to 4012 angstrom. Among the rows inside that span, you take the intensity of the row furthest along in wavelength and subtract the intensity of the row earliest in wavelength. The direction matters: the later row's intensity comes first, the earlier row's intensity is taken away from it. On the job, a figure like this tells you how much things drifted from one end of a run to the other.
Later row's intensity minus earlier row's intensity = -2.3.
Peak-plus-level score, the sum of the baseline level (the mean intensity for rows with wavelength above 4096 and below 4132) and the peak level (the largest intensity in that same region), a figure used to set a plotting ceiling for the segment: 36.1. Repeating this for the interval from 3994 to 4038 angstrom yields 37.4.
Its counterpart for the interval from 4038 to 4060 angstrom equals 32.3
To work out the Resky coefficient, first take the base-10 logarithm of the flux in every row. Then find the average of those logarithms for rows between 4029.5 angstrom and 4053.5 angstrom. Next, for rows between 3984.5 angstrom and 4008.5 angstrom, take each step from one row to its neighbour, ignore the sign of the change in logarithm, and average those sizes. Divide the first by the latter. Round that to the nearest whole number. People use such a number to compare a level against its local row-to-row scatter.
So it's 53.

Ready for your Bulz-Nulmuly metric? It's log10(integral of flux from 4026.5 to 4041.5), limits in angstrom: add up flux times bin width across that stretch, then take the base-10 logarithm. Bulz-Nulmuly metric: 2.36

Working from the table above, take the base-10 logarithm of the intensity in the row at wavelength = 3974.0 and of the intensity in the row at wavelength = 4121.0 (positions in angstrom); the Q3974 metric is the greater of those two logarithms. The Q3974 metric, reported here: 1.30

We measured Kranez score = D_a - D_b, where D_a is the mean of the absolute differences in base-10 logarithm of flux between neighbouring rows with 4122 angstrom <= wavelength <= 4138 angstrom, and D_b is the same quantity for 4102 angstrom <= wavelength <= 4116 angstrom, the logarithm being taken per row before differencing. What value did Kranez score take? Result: -0.015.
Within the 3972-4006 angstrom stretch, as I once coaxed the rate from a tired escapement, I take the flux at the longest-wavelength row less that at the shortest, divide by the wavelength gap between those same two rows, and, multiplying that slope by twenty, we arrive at -1.6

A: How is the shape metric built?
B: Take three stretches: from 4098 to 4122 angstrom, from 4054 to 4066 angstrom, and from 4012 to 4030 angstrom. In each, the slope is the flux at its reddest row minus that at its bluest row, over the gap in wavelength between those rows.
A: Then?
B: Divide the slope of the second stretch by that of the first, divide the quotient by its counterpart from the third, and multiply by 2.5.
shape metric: -18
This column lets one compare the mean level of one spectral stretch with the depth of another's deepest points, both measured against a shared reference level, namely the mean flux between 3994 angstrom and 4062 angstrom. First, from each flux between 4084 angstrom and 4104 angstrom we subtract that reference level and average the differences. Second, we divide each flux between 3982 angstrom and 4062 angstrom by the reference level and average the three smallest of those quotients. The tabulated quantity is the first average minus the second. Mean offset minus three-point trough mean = 0.6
